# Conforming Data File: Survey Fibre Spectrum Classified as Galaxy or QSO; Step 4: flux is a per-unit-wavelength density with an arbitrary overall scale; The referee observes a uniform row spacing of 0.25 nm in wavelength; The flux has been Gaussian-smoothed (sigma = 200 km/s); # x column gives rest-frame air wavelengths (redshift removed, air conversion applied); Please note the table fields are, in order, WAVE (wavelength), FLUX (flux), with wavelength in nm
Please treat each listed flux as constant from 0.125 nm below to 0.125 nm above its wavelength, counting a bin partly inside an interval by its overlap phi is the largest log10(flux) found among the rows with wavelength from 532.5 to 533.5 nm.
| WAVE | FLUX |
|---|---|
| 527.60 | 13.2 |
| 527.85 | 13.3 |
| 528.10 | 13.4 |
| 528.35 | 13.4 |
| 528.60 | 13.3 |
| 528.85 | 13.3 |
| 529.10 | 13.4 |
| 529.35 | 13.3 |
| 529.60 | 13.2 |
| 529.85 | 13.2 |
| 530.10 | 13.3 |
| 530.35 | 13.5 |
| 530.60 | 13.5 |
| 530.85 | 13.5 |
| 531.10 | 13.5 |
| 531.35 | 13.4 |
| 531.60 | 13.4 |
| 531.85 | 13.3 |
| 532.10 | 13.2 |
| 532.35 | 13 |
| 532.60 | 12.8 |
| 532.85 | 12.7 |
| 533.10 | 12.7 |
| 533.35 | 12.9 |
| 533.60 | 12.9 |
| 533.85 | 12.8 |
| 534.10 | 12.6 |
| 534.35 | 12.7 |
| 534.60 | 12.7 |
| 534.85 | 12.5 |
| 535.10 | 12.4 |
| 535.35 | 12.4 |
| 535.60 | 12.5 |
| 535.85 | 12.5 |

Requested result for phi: 1.11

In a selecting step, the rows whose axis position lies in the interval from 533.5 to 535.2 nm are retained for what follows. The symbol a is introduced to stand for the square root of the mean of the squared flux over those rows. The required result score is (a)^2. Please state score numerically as 160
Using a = 12.7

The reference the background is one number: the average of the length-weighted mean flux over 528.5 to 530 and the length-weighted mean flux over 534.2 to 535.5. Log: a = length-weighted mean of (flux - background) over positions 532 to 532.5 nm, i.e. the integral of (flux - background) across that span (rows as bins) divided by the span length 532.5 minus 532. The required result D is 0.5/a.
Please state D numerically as 3.0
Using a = 0.17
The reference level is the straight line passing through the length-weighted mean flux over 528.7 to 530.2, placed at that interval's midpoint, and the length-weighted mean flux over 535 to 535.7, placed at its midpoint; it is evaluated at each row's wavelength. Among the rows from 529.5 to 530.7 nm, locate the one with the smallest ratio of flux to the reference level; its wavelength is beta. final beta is 529.60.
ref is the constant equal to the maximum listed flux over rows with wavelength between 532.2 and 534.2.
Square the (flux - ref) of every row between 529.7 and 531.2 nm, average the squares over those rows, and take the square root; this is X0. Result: 0.43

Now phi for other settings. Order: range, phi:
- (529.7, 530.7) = 1.13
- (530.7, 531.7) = 1.13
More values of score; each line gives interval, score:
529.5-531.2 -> 179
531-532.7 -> 175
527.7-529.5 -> 178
